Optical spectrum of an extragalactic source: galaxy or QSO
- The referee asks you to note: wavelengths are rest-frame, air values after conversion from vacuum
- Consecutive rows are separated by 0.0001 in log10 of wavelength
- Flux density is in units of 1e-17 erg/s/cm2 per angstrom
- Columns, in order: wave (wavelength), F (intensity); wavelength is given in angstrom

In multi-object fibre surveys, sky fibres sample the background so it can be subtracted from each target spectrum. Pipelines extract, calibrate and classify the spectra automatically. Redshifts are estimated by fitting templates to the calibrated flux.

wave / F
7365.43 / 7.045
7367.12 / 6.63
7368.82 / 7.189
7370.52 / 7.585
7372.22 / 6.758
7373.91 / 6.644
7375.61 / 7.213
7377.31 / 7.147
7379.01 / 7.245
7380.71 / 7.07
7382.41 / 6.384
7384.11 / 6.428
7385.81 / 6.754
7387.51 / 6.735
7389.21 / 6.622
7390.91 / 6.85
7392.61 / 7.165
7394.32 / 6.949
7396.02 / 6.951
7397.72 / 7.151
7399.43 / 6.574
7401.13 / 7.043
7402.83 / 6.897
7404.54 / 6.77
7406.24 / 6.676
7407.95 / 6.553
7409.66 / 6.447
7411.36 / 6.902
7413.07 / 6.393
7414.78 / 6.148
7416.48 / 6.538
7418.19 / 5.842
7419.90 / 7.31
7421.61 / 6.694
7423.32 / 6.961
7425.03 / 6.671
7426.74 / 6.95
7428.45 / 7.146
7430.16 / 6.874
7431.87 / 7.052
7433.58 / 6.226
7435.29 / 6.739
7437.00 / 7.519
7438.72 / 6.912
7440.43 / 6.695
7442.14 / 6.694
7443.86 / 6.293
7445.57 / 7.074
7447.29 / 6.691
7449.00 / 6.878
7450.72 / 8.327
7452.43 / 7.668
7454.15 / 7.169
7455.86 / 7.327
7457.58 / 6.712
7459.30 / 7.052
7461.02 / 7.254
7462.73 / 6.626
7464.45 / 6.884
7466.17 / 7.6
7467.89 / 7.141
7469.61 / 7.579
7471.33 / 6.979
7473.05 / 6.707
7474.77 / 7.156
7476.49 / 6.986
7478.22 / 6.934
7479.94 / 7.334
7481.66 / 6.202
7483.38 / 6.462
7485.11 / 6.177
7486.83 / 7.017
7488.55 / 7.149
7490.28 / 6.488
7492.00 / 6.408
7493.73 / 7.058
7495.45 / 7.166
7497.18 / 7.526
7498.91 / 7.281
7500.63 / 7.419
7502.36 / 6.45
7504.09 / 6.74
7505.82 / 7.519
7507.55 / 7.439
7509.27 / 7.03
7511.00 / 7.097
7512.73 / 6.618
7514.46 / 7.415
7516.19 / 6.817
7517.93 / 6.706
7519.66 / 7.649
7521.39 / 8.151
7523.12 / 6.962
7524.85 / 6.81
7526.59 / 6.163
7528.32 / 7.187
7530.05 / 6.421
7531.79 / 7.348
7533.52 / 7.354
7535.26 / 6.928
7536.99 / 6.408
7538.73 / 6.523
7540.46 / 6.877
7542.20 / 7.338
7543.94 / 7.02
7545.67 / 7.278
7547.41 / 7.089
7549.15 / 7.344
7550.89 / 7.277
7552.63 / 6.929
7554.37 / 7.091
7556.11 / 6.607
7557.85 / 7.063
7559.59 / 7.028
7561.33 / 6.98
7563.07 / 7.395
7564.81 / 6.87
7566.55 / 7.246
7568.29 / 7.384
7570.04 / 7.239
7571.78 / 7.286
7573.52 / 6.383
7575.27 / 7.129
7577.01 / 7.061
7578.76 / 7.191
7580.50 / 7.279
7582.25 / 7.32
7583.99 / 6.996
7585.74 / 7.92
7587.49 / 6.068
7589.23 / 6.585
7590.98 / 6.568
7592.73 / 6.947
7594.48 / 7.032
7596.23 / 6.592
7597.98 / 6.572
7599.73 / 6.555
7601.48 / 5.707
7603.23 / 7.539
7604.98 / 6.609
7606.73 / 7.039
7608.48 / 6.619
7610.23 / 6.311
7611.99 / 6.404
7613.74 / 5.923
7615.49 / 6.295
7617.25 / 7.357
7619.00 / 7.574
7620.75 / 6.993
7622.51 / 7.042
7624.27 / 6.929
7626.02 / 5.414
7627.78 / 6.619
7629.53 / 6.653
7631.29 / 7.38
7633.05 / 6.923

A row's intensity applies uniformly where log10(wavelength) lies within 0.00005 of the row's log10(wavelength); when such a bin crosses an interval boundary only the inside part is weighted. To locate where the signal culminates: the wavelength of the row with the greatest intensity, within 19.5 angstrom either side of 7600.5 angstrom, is 7585.74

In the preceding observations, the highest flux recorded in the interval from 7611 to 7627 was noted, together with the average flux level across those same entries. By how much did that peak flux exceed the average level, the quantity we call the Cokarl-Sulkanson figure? 0.92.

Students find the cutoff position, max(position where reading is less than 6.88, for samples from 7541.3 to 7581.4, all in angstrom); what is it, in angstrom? 7573.52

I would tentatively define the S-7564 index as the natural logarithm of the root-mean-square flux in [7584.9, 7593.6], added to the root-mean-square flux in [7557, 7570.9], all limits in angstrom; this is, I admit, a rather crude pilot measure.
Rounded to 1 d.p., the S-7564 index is 9.1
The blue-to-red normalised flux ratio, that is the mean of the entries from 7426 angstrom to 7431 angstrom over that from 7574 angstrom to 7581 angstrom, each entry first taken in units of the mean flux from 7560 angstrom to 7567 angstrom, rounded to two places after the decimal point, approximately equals 0.98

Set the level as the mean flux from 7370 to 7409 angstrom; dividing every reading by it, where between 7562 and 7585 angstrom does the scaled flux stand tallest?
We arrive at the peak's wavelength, 7563.07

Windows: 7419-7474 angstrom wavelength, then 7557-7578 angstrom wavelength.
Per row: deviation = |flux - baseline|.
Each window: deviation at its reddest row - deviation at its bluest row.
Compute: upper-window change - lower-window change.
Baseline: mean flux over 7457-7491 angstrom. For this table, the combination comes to 0.2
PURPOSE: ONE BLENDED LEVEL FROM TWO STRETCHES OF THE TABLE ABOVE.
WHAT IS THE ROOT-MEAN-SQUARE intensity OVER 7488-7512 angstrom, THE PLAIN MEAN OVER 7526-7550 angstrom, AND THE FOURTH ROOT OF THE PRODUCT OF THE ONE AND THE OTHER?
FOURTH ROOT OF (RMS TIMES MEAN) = 2.65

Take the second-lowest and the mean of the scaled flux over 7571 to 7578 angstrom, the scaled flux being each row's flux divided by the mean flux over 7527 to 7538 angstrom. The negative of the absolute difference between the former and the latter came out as -0.014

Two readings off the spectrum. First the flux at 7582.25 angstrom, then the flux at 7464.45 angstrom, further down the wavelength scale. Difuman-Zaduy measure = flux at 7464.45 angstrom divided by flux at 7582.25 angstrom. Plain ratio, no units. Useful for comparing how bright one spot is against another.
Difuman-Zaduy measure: 0.94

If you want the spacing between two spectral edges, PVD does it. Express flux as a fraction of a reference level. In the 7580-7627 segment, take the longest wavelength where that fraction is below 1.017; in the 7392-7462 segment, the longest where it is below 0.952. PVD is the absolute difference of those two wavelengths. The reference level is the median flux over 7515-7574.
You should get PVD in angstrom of 178.7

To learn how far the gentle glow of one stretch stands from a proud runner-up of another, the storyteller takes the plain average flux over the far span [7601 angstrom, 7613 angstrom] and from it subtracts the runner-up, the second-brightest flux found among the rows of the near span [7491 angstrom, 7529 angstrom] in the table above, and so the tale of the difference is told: -1.0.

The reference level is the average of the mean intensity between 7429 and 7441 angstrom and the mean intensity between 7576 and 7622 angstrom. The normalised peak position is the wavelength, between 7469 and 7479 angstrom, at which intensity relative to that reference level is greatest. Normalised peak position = 7469.61 angstrom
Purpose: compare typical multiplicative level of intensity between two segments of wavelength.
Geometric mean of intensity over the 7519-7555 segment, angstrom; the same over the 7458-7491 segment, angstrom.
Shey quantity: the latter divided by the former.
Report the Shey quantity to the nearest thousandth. 0.983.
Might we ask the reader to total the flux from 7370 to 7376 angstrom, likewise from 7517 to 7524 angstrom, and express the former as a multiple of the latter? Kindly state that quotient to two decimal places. 0.96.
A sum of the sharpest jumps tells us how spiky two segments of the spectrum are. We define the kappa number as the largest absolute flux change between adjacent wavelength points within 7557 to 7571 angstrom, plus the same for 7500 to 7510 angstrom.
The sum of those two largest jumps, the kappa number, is 1.5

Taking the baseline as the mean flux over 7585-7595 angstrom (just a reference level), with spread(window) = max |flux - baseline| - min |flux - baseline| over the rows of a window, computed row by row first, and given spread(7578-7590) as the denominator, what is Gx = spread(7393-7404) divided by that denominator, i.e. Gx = 0.27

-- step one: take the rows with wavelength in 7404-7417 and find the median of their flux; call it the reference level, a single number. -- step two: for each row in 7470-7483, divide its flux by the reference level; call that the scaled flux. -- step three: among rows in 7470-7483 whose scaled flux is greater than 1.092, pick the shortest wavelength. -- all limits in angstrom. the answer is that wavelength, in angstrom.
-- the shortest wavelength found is 7474.77 angstrom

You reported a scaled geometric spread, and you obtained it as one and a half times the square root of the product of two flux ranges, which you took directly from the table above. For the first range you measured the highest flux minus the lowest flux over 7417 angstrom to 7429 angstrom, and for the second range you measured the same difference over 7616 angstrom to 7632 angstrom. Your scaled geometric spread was 2.7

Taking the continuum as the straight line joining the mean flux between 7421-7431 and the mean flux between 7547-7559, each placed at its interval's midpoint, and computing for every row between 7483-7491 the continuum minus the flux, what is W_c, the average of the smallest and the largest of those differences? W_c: 0.30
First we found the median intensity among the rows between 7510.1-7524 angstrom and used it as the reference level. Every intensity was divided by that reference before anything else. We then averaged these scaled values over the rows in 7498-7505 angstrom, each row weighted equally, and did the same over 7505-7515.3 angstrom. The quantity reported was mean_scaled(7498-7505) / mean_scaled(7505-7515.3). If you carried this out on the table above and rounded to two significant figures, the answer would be 0.97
